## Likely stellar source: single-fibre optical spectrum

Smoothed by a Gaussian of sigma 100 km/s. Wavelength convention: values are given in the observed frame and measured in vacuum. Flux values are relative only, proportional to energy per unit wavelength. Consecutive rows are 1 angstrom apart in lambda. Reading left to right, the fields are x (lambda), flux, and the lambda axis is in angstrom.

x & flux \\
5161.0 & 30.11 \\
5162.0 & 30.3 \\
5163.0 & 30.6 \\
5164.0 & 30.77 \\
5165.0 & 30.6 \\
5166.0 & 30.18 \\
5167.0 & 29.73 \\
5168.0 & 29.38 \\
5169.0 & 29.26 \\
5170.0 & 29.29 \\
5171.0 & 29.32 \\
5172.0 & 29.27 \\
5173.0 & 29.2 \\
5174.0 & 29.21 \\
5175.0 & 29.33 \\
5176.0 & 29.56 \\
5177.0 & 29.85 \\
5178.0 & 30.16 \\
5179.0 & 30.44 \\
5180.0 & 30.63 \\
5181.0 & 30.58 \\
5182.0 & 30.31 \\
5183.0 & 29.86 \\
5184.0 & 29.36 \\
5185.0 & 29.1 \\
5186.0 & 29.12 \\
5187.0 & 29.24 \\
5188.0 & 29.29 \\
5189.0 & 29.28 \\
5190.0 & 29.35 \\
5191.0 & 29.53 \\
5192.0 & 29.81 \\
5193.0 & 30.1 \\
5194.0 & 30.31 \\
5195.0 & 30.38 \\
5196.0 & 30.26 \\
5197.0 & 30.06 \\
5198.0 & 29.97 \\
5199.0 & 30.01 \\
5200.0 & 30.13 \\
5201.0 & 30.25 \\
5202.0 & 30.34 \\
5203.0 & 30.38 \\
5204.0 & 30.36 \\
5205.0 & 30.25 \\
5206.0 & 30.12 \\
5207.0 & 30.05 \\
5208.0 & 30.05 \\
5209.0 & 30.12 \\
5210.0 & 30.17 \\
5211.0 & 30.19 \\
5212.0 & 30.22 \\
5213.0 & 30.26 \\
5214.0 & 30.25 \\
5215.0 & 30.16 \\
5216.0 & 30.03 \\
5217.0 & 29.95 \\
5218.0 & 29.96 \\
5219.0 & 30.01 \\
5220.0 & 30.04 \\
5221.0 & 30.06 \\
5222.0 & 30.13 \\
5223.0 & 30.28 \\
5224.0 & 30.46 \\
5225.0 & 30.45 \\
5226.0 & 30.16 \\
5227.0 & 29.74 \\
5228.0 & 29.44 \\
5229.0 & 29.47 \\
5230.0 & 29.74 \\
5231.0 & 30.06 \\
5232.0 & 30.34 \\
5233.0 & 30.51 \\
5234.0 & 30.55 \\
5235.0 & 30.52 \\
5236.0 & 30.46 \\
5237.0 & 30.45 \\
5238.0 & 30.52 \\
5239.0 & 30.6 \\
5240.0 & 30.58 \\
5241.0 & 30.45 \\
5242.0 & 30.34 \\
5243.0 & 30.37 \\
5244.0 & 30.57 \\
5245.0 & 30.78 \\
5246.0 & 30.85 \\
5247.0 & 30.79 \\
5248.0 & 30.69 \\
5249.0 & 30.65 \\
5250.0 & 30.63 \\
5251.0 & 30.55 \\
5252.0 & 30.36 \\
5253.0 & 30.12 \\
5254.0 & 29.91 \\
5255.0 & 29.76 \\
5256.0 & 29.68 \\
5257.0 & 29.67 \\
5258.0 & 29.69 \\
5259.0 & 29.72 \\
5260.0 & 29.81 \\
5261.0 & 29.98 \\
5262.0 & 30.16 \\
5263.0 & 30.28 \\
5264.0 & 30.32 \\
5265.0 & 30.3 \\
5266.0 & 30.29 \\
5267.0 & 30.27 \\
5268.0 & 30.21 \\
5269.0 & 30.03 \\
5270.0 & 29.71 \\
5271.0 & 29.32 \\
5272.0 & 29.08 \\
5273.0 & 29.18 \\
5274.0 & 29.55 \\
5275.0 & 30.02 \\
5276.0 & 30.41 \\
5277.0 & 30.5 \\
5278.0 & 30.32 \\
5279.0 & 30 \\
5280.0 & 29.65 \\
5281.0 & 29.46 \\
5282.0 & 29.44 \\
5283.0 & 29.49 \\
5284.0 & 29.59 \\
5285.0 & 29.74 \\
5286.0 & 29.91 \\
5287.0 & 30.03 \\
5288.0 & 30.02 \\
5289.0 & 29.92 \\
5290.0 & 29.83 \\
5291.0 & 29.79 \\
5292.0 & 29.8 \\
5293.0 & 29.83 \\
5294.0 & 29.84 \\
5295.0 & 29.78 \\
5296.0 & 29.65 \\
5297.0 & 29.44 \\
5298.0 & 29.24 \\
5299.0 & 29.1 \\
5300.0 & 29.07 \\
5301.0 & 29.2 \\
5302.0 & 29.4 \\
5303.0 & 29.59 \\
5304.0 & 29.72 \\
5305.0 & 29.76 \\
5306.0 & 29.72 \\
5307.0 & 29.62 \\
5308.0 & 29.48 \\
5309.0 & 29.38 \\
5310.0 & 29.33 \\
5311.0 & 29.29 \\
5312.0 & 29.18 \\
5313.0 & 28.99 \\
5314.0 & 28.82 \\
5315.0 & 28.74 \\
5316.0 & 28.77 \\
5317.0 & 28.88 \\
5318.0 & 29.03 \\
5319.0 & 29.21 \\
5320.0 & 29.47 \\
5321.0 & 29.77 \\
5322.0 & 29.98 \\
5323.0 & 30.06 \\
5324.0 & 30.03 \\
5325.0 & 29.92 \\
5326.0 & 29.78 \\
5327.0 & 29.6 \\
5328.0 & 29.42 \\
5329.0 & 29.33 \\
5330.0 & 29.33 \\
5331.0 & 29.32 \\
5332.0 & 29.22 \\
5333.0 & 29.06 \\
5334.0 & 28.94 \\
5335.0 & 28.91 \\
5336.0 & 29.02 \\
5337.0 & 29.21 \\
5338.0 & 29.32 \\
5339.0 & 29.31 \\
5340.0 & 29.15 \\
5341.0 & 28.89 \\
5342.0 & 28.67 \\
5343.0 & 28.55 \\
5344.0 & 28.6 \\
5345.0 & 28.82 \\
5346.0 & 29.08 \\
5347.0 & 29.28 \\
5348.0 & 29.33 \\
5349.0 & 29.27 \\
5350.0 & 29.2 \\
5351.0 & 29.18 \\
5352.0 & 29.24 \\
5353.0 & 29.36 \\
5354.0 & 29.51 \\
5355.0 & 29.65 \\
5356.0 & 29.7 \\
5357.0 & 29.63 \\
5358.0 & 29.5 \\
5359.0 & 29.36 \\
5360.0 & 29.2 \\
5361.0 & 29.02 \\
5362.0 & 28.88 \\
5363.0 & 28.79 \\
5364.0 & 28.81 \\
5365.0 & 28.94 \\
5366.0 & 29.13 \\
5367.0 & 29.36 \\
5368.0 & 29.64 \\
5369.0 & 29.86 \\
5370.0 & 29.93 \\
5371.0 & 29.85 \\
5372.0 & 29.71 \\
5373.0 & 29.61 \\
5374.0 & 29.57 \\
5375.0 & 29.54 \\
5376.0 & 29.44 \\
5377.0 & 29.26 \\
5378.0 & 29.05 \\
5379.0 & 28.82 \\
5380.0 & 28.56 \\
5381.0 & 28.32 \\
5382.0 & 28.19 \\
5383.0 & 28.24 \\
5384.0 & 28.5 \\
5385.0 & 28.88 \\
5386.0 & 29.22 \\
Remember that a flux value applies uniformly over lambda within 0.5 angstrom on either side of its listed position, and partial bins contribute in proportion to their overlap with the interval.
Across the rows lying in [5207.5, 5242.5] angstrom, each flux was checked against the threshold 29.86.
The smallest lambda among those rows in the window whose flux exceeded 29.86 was 5208.0 angstrom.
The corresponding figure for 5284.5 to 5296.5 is 5286.0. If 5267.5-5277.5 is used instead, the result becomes 5268.0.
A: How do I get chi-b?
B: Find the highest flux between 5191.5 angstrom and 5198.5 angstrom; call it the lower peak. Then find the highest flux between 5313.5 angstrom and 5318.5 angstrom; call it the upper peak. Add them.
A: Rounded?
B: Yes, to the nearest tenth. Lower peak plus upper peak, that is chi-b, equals 59.4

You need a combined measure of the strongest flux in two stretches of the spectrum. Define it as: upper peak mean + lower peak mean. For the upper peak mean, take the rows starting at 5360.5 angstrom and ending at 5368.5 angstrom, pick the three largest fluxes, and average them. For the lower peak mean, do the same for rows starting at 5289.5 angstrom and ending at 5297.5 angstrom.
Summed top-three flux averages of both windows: 59.2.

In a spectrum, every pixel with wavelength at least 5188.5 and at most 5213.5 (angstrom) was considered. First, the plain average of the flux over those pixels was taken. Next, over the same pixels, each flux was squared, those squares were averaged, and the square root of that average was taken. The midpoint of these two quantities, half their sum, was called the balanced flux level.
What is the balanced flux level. 30.1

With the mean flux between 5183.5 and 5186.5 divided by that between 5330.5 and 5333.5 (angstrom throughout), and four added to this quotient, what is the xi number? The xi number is 5.00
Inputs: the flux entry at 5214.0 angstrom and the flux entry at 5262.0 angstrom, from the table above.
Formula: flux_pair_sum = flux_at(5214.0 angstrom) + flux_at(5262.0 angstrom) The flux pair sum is 60.4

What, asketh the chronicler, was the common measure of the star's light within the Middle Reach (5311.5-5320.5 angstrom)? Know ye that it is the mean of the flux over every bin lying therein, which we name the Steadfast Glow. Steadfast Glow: 29.0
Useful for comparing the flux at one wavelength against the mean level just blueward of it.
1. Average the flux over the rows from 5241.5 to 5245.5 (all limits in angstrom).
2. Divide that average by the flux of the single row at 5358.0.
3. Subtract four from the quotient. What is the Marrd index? -2.97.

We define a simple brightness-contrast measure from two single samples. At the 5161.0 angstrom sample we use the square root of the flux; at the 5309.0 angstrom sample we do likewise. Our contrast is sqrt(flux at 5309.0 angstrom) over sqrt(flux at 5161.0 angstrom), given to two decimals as 0.99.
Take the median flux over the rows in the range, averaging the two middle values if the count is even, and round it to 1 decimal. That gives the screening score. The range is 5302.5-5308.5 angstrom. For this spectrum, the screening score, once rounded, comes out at 29.7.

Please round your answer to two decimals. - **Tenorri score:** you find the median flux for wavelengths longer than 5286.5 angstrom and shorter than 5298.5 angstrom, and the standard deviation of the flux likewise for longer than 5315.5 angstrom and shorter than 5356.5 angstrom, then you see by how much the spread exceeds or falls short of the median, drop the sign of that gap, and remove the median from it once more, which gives -0.38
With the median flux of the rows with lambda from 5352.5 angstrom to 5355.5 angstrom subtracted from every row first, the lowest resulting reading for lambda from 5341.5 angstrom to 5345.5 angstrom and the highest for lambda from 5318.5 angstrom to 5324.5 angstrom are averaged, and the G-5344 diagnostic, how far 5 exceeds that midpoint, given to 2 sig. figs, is 5.2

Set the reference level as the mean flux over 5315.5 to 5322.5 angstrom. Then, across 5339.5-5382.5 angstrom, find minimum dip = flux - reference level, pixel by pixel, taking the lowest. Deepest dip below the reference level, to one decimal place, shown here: -1.1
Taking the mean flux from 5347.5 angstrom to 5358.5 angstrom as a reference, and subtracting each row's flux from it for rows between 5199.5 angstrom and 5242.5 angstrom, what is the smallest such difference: -1.2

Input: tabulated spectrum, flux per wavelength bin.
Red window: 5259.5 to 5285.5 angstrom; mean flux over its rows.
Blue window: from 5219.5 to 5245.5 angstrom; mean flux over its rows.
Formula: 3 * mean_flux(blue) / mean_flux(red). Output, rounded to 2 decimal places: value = 3.04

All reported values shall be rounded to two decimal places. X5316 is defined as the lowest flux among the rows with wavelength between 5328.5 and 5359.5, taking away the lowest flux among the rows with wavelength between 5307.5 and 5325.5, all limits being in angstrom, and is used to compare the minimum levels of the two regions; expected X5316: -0.19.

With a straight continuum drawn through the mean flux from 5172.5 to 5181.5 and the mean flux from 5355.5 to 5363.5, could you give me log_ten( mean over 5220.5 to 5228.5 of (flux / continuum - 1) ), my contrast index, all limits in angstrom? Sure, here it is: -1.91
